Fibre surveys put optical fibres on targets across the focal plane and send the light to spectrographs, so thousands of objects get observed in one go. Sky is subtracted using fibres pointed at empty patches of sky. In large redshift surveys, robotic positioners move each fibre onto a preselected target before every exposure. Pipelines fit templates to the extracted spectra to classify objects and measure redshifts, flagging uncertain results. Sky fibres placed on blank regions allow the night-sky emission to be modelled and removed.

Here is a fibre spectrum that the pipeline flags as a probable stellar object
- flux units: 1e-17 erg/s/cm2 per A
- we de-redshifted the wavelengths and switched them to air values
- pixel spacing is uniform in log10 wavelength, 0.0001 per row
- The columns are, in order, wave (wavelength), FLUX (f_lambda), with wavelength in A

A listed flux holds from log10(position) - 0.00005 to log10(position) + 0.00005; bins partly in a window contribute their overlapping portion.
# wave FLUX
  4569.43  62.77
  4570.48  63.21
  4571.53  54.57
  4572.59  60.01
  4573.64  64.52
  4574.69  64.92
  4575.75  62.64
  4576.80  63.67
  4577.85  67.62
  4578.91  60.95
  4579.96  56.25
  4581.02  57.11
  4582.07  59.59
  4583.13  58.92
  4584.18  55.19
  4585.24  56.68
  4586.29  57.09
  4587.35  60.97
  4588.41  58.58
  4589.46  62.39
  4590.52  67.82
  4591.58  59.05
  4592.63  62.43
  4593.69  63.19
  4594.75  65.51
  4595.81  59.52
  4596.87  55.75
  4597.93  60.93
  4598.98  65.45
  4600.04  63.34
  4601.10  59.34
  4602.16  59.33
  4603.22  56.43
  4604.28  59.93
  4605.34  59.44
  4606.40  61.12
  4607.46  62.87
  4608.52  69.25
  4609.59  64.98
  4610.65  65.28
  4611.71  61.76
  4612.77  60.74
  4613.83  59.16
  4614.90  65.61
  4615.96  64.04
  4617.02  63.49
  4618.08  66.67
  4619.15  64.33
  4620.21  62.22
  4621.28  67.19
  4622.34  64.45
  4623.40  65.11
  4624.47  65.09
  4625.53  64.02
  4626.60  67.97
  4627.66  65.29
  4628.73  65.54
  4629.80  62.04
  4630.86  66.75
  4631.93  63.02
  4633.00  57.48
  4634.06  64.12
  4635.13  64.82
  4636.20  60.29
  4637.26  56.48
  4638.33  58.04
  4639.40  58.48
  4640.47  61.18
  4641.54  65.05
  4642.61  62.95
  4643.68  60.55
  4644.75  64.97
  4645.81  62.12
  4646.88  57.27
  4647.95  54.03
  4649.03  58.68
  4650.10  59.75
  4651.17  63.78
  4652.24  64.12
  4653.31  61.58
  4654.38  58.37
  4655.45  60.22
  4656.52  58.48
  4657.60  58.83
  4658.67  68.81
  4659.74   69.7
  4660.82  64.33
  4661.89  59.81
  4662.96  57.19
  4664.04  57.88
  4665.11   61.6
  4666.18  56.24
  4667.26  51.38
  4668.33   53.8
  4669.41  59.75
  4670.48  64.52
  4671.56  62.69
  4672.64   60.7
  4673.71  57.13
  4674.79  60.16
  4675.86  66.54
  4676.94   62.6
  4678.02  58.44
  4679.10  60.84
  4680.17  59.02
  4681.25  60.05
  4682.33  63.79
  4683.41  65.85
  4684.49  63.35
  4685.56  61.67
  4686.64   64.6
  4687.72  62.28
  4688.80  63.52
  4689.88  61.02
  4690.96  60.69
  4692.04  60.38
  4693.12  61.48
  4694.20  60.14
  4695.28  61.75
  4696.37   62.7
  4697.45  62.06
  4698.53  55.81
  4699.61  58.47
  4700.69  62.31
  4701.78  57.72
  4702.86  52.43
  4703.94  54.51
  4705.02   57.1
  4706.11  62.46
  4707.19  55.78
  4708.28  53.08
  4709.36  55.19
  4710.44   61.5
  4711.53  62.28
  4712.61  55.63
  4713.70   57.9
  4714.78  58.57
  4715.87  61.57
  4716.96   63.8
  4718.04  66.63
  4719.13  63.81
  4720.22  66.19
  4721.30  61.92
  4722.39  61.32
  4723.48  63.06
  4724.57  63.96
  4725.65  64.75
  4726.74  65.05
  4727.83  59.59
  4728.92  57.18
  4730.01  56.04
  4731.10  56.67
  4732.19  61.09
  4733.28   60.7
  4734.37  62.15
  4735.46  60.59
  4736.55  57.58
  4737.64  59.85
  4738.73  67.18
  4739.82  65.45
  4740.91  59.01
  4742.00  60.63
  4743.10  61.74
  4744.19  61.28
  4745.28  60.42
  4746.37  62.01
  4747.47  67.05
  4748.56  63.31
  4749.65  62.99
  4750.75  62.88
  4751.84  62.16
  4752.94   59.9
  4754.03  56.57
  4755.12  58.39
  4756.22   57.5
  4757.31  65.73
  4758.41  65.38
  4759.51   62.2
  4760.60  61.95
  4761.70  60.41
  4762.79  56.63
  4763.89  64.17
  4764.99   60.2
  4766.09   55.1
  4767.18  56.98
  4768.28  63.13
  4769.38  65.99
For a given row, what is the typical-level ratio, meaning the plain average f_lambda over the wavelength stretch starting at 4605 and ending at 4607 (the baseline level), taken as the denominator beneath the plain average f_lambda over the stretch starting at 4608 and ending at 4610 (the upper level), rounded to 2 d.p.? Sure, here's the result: 1.11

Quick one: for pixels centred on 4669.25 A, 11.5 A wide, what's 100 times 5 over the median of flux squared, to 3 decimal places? 0.140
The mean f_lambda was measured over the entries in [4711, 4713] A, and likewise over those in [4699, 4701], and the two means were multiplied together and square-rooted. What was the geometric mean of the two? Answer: 59.7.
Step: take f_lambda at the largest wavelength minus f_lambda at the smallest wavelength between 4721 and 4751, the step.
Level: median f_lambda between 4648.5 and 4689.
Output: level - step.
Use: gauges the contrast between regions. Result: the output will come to 60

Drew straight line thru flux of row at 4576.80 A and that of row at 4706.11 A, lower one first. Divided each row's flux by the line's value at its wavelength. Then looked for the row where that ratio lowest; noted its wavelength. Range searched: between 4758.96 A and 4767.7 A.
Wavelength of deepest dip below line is 4766.09 A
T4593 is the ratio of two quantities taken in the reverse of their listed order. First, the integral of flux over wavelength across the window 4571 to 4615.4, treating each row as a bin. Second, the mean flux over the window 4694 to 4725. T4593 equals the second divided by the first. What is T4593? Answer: 0.022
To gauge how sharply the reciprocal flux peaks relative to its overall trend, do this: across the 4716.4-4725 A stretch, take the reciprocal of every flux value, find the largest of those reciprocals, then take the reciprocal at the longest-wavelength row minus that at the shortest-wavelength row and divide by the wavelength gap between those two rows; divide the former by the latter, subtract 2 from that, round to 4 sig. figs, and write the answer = -3167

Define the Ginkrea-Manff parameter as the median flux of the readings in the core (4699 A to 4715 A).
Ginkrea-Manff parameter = 57.7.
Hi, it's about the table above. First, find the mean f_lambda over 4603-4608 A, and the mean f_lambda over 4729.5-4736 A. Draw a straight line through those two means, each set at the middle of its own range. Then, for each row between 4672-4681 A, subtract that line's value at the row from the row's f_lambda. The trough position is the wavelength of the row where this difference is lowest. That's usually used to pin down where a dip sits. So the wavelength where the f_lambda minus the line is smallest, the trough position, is 4673.71 A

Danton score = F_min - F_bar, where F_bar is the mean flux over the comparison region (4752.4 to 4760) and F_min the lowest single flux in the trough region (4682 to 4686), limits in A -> 0.9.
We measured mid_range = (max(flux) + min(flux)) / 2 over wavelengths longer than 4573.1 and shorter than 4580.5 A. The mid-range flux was 61.9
